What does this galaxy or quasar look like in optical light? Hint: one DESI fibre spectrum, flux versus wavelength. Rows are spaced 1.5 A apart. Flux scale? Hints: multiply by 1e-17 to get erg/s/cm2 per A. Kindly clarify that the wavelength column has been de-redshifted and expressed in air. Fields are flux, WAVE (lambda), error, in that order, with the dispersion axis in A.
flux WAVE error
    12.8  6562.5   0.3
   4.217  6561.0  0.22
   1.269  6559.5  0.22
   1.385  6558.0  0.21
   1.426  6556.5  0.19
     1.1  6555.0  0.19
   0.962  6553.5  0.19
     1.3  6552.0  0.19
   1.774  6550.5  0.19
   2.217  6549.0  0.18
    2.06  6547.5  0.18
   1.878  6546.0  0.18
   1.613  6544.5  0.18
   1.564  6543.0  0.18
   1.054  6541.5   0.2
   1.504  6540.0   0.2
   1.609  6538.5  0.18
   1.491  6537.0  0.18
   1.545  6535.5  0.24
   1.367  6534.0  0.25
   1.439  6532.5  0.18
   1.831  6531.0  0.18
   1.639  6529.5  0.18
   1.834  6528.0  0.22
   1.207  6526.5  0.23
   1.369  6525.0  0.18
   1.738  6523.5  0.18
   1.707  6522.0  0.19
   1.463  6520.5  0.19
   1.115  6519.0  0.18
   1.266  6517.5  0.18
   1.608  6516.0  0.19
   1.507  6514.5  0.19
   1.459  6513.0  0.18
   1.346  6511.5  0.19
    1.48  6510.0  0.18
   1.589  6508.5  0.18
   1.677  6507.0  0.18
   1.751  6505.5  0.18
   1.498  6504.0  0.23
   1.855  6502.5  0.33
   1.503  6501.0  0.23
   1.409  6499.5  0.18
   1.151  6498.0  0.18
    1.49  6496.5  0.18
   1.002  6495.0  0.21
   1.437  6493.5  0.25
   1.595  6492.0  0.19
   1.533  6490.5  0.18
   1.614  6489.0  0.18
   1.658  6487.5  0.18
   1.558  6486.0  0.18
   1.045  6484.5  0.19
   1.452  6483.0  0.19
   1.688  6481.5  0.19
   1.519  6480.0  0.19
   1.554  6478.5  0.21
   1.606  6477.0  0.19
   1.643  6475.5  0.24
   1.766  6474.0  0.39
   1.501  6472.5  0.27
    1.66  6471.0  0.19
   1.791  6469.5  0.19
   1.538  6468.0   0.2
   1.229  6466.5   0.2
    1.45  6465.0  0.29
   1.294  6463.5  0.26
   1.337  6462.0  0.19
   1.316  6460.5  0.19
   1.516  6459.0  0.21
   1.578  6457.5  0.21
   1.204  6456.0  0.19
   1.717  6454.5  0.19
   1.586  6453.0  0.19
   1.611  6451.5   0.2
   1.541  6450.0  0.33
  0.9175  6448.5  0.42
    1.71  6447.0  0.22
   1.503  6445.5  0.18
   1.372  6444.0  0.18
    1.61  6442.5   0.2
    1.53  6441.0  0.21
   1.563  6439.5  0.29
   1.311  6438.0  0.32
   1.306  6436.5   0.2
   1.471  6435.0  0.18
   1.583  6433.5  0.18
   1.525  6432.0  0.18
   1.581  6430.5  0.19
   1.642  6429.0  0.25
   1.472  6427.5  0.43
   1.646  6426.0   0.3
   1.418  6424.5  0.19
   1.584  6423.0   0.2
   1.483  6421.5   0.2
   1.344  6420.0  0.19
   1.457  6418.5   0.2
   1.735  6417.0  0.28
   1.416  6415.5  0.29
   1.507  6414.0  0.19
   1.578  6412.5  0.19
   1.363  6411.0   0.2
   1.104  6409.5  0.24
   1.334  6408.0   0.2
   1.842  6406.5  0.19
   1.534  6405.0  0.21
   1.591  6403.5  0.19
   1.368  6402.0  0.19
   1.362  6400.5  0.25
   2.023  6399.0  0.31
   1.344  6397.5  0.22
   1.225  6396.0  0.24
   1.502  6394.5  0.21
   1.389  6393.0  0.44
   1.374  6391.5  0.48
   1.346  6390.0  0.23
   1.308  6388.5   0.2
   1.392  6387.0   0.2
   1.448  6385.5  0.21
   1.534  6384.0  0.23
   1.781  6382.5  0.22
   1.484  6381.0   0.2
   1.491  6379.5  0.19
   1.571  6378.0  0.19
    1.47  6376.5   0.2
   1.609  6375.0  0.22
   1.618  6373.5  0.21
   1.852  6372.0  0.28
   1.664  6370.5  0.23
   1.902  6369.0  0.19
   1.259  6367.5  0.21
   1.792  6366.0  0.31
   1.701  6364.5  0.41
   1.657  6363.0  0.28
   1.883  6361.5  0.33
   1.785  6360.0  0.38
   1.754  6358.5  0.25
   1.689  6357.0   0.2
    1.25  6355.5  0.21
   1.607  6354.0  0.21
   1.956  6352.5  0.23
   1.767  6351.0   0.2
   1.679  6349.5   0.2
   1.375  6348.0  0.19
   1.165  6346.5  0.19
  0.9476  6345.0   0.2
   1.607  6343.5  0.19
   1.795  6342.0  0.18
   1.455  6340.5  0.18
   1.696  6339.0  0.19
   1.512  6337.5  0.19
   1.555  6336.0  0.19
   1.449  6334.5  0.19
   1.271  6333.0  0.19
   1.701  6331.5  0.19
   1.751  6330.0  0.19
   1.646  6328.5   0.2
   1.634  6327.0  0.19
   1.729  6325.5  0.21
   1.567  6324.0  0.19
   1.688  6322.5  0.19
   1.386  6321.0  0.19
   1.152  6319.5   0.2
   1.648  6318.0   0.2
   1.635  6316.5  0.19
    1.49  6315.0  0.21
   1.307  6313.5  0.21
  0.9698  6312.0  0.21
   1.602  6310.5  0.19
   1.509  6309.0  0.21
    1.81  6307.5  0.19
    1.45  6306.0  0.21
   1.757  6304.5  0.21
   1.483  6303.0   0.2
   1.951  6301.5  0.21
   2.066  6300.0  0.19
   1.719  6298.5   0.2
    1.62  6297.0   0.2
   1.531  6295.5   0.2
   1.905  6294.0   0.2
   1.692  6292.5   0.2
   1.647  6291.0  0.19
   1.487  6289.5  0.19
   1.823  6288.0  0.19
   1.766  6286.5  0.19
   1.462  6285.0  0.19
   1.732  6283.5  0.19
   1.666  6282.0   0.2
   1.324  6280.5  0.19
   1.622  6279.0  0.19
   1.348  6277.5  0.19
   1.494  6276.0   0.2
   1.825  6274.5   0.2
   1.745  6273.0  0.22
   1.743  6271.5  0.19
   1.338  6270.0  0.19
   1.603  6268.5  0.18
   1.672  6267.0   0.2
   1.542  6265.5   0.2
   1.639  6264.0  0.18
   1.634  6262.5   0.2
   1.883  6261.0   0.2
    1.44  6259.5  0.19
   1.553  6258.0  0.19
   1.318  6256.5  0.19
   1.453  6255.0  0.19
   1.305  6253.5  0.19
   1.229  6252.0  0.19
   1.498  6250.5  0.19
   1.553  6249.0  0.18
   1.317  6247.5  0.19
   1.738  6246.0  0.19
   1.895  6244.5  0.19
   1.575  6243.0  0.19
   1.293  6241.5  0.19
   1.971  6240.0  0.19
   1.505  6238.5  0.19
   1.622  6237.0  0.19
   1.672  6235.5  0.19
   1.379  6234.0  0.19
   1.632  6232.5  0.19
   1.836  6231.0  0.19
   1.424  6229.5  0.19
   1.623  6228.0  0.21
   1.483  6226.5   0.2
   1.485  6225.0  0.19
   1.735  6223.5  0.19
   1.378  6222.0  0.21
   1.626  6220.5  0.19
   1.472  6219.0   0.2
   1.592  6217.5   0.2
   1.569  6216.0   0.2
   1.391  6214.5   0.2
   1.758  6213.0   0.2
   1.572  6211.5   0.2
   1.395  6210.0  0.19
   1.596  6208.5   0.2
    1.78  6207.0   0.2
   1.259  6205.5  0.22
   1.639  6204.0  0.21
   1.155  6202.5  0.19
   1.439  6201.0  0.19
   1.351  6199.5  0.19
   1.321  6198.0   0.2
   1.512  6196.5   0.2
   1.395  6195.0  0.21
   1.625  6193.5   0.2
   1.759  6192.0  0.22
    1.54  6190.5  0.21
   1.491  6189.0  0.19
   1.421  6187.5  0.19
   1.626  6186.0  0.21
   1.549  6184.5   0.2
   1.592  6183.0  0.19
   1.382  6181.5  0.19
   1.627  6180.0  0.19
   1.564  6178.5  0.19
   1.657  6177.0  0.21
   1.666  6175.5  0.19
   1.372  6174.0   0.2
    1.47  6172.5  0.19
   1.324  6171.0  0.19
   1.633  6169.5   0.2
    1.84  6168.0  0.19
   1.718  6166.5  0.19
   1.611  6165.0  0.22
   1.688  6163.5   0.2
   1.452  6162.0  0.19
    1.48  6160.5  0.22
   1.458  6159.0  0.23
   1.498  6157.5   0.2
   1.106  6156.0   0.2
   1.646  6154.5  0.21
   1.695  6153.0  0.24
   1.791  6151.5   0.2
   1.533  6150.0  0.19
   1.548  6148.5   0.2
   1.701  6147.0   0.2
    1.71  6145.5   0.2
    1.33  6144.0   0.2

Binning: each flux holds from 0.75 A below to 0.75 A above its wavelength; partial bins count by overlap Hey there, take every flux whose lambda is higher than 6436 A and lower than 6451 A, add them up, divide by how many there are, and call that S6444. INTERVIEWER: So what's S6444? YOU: 1.44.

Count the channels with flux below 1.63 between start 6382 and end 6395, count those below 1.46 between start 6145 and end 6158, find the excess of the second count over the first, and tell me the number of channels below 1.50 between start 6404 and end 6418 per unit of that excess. -0.6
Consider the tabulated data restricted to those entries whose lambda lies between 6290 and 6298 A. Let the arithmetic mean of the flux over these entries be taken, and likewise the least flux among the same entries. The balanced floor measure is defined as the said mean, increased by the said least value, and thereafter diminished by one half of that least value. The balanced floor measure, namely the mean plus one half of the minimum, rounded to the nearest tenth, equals 2.4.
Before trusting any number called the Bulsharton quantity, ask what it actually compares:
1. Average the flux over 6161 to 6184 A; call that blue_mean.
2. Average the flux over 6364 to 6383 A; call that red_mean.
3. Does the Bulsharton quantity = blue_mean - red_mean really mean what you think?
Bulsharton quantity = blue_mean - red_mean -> -0.06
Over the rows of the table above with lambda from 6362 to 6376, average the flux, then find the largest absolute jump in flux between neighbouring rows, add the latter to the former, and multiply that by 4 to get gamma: 9.26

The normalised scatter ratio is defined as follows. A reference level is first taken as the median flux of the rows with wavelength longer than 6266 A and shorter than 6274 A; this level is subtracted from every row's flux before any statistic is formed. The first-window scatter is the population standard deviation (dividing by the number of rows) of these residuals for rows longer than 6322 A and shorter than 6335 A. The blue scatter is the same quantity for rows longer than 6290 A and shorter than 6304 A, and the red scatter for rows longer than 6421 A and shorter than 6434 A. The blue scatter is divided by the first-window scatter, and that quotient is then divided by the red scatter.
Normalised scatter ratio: 17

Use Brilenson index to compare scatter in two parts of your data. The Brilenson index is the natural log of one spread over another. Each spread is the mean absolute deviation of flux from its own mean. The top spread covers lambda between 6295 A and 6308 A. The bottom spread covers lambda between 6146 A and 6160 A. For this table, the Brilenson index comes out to 0.19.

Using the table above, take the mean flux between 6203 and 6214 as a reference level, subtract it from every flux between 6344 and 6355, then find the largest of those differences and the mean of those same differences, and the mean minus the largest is -0.46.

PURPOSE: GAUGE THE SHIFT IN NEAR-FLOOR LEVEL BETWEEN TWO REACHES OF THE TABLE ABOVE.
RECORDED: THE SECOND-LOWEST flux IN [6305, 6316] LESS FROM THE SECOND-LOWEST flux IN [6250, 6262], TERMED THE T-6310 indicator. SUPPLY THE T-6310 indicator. 0.00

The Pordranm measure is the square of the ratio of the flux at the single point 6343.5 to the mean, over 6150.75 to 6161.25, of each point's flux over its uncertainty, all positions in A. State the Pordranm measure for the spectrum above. 0.0507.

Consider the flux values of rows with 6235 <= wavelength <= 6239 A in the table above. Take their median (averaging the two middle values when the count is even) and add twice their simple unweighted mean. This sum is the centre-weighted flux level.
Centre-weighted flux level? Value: 4.8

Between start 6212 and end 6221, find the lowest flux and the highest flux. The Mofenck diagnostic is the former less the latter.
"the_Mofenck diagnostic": -0.4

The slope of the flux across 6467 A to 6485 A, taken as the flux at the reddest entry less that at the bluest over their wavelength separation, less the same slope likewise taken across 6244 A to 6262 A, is -0.029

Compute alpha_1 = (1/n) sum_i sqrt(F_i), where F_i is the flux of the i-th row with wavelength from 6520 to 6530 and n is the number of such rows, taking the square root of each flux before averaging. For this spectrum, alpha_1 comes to 1.25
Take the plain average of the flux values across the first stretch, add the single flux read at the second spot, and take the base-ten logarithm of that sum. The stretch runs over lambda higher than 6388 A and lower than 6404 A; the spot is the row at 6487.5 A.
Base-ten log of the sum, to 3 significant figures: 0.491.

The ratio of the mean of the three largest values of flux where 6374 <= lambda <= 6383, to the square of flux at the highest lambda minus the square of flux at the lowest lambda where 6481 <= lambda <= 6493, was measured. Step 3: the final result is -5.4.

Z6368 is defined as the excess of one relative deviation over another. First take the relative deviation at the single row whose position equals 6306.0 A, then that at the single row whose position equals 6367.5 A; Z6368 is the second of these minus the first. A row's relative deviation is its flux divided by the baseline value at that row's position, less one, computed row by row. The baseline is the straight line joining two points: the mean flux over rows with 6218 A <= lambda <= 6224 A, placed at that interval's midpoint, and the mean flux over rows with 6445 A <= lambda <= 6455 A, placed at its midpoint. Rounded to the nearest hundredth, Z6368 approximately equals -0.12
